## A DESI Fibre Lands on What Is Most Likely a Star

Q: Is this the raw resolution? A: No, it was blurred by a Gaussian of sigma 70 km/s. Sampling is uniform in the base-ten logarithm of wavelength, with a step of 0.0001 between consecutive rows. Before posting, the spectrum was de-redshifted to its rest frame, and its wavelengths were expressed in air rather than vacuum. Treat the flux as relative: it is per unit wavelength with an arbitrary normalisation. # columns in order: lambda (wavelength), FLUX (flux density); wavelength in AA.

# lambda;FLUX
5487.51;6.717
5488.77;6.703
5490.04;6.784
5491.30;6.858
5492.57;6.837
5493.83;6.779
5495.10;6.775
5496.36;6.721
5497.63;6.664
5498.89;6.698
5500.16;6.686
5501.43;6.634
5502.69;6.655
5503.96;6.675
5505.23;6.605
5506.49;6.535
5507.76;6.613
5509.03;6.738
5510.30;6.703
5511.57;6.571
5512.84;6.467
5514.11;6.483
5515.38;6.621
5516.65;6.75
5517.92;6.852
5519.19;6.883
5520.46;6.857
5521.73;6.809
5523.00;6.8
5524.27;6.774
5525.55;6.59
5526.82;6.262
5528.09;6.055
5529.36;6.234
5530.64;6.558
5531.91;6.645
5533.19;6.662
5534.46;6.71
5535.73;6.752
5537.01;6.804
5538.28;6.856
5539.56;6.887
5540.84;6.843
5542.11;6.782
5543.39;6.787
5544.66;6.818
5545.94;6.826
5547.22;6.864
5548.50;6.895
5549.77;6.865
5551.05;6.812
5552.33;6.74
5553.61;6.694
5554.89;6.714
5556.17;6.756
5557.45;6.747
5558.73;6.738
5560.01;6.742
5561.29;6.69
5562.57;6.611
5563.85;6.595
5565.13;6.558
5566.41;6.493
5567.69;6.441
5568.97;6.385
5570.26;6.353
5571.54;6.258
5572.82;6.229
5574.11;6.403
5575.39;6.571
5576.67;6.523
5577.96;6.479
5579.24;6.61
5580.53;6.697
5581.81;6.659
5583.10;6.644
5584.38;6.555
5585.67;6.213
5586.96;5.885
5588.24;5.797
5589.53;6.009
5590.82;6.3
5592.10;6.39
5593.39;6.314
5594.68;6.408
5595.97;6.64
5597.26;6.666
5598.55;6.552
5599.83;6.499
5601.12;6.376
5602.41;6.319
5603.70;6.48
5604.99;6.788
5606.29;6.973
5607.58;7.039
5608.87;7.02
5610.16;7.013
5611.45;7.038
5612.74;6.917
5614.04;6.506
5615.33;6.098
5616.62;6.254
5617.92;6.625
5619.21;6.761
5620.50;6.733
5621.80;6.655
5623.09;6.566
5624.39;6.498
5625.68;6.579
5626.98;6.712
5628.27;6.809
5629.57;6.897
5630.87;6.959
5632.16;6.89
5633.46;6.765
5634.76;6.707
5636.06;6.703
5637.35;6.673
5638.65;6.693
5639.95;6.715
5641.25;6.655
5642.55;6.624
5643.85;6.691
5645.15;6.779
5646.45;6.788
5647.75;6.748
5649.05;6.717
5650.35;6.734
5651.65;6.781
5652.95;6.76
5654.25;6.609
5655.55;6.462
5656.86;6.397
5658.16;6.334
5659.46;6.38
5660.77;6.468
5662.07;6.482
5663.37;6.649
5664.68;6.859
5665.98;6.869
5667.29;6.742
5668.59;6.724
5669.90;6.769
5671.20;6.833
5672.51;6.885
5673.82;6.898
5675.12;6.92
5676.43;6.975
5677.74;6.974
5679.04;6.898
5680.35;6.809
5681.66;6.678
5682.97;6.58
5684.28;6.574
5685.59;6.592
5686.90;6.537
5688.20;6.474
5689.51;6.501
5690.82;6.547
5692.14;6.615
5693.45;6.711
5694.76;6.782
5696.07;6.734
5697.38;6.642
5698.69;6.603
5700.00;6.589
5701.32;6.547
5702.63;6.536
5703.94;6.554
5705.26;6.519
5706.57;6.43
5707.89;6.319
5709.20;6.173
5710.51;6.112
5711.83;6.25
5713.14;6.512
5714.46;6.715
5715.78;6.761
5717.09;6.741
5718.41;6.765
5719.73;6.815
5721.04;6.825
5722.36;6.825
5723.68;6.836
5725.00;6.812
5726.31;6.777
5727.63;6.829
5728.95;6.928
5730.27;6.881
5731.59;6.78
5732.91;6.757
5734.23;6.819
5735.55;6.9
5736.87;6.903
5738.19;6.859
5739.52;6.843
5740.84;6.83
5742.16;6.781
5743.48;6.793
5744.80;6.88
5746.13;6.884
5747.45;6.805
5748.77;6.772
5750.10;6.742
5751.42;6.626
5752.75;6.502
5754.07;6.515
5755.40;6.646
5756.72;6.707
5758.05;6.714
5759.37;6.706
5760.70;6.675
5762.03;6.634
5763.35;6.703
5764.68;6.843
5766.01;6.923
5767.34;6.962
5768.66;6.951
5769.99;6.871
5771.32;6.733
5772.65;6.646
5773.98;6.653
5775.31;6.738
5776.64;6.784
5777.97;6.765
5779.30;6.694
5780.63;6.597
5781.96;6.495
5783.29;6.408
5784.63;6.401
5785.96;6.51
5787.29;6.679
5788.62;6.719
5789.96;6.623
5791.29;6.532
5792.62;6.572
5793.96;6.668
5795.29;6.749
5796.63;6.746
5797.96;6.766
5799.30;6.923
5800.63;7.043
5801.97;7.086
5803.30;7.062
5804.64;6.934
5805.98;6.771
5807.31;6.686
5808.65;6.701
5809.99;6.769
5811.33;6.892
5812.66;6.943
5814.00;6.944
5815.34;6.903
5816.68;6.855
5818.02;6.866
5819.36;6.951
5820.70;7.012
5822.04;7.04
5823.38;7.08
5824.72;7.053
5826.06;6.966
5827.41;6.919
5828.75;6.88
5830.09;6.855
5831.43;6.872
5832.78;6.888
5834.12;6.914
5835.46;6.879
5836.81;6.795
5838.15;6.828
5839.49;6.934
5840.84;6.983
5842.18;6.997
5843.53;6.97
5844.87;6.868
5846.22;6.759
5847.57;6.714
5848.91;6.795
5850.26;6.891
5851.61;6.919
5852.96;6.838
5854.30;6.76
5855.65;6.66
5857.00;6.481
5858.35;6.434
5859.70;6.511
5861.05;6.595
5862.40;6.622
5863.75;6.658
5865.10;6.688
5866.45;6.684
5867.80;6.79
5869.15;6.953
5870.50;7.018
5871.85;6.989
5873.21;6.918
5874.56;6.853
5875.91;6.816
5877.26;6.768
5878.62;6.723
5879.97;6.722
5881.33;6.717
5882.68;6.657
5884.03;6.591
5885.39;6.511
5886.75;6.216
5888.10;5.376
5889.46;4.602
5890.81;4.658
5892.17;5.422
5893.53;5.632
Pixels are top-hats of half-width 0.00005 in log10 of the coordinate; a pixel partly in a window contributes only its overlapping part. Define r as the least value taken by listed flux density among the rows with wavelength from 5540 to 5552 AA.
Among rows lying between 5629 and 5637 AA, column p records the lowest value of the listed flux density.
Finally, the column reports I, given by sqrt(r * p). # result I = 6.74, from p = 6.703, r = 6.782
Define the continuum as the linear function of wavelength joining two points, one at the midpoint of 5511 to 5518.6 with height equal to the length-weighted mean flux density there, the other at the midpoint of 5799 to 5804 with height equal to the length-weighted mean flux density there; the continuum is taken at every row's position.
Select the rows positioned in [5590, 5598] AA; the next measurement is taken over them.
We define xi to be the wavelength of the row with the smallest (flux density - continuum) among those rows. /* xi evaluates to 5590.82 AA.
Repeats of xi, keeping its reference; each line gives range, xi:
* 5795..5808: 5807.31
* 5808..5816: 5808.65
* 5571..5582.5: 5572.82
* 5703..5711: 5710.51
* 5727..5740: 5732.91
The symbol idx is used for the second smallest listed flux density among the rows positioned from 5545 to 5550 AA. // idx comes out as 6.864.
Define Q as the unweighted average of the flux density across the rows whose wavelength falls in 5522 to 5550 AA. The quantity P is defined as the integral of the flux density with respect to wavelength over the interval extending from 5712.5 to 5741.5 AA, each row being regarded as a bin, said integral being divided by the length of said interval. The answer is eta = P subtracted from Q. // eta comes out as -0.11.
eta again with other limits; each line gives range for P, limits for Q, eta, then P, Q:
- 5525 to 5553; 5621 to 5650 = 0.03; 6.69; 6.72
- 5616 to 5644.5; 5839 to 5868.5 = 0.06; 6.69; 6.75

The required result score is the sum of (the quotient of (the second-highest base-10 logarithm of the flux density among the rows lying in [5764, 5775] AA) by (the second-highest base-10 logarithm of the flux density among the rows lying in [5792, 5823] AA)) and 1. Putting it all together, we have 1.992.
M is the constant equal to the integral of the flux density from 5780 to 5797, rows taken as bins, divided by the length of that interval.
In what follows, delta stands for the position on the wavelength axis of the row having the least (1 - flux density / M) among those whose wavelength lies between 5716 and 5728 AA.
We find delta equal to 5723.68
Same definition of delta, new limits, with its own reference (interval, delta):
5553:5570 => 5556.17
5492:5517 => 5492.57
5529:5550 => 5548.50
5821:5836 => 5823.38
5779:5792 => 5788.62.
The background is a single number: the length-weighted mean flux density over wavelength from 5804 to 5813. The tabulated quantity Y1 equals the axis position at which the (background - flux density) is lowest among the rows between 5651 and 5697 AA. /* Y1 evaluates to 5676.43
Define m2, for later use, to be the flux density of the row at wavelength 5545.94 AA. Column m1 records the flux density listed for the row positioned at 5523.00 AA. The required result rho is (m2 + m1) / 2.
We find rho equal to 6.81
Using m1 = 6.8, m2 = 6.826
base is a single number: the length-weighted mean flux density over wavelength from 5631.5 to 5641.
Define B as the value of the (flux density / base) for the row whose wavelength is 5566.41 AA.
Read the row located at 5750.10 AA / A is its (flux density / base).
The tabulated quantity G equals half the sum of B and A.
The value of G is 0.98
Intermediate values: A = 1.00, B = 0.96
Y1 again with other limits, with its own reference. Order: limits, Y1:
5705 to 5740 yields 5728.95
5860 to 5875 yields 5870.50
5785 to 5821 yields 5801.97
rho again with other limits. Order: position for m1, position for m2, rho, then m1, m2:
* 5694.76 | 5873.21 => 6.85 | 6.782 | 6.918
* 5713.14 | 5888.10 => 5.94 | 6.512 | 5.376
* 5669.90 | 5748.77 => 6.77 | 6.769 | 6.772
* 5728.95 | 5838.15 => 6.88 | 6.928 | 6.828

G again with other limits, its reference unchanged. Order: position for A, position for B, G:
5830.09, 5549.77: 1.02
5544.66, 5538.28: 1.02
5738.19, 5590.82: 0.98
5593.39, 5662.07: 0.95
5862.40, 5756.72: 0.99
